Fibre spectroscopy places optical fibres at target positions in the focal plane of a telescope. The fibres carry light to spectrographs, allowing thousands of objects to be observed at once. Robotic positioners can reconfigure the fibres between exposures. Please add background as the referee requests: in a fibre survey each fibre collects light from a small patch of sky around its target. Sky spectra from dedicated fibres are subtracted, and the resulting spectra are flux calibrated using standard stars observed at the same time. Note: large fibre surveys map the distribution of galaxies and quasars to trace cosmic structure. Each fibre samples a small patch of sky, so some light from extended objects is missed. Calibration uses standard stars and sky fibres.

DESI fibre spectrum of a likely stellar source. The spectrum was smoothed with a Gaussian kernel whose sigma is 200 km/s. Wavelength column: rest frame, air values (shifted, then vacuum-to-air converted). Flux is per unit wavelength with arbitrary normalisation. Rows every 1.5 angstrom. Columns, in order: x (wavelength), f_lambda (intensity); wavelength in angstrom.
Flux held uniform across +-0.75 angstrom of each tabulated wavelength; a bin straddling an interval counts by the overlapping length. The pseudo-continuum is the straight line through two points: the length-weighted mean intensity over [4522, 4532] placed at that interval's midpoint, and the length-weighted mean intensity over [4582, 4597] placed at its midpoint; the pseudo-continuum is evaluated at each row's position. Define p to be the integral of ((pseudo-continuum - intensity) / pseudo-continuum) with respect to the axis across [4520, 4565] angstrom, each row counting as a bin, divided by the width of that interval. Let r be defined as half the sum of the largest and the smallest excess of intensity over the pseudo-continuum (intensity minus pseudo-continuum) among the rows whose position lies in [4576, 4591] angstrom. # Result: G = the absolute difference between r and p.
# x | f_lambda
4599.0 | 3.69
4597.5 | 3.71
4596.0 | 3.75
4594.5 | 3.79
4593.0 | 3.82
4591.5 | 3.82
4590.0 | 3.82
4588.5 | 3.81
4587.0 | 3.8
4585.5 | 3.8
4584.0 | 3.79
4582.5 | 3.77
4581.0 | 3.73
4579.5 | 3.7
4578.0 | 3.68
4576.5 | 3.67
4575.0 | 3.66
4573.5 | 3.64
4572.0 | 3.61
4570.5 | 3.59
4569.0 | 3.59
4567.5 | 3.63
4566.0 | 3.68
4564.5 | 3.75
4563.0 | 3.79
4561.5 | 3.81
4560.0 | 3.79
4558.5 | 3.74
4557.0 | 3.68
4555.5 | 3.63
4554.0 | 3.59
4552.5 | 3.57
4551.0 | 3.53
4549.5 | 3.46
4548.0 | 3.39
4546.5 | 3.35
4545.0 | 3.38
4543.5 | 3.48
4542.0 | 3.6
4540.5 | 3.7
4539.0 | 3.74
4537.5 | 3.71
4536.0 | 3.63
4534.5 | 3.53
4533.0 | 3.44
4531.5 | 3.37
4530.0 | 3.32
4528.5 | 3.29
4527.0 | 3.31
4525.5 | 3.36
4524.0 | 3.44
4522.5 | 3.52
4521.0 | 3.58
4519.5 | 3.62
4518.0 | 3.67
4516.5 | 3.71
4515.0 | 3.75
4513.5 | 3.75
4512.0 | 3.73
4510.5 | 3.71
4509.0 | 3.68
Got 0.02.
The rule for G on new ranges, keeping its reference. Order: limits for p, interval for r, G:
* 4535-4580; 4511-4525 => 0.30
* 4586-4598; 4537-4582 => 0.06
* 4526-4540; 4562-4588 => 0.07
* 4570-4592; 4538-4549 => 0.07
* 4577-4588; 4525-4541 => 0.10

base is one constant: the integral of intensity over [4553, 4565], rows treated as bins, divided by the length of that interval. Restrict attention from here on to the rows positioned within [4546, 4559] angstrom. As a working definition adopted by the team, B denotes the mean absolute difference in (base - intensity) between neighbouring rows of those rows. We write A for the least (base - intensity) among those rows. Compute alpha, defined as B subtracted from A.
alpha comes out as -0.070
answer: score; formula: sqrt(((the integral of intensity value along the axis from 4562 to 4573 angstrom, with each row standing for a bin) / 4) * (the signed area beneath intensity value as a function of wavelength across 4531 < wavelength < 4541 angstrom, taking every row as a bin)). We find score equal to 19.0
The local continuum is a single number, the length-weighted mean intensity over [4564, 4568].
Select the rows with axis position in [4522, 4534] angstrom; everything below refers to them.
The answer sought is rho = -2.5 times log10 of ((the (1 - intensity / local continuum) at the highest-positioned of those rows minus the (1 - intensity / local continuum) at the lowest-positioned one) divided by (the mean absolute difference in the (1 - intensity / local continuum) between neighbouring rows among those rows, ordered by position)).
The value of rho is -0.4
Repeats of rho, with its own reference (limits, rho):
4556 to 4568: -0.1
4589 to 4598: -1.7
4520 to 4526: -1.2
